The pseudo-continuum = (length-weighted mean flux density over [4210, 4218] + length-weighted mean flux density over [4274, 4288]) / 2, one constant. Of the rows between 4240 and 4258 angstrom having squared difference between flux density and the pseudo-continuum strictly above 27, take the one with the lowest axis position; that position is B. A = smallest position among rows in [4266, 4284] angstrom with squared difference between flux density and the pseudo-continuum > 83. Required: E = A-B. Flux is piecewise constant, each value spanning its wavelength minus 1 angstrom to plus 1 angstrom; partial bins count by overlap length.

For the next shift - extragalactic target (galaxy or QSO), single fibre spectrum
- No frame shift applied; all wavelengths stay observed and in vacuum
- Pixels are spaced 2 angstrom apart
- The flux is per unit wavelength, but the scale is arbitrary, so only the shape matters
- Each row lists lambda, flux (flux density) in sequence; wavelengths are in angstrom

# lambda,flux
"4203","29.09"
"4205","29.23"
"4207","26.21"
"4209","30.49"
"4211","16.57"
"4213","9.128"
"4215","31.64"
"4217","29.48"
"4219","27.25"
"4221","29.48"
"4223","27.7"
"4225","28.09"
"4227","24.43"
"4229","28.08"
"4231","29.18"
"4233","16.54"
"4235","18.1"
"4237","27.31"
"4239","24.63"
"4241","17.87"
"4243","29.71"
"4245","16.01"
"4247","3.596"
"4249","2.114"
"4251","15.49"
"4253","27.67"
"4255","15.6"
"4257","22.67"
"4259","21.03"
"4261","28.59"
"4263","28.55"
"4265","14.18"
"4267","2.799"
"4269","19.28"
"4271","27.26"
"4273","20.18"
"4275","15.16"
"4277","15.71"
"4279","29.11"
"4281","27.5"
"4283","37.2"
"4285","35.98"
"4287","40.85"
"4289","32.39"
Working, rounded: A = 4267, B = 4241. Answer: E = 26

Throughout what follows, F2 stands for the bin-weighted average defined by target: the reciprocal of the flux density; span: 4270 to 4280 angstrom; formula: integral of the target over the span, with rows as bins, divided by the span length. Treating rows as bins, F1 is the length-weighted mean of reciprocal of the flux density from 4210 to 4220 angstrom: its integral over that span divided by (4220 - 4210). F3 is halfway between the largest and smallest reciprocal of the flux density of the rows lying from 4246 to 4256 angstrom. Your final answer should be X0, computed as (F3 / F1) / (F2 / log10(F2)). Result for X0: -122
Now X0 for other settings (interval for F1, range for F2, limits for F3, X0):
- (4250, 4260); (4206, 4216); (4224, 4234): -21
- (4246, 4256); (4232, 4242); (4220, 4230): -5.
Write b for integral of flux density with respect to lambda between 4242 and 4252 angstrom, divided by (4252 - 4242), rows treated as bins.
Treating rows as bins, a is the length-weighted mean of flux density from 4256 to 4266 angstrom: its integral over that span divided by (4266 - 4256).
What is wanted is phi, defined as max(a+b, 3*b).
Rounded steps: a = 23.0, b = 13.4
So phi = 40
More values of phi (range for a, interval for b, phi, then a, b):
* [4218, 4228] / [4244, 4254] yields 40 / 27.4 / 13.0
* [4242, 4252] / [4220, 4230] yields 83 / 13.4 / 27.6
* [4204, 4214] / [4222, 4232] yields 82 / 22.3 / 27.5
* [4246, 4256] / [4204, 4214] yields 67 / 12.9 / 22.3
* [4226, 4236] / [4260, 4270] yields 56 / 23.3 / 18.7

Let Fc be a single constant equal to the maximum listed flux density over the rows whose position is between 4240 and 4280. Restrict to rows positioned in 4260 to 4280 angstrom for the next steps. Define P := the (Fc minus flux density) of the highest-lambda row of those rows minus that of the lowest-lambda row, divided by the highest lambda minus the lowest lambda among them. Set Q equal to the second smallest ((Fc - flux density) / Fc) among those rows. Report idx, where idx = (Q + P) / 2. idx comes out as 0.004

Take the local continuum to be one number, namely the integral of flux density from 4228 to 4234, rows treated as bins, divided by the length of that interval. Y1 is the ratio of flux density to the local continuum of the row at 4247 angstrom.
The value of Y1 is 0.1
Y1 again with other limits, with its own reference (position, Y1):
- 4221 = 1.2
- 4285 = 1.5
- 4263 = 1.2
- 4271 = 1.1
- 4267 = 0.1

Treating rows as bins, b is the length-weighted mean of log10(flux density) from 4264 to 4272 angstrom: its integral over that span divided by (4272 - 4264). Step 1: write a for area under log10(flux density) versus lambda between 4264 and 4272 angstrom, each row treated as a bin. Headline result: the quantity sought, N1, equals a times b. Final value 9.3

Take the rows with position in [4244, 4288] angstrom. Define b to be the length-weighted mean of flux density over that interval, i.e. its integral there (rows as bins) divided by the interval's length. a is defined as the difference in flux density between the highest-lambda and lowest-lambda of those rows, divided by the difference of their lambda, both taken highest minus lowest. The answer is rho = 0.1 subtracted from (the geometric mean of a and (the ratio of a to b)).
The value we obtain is 0.03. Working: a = 0.6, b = 21.2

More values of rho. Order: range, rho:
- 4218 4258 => -0.07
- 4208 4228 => -0.03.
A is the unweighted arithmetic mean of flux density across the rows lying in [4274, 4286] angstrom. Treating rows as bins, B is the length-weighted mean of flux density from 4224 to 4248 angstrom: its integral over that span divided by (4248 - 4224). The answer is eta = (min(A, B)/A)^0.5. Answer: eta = 0.91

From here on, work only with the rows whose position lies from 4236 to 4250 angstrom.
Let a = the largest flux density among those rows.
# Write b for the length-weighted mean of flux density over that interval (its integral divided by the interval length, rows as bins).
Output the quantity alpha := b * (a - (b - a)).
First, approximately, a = 29.71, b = 17.3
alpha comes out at 729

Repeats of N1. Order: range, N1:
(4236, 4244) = 15.4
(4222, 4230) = 16.4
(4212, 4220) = 14.4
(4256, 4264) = 15.6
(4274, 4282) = 13.9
